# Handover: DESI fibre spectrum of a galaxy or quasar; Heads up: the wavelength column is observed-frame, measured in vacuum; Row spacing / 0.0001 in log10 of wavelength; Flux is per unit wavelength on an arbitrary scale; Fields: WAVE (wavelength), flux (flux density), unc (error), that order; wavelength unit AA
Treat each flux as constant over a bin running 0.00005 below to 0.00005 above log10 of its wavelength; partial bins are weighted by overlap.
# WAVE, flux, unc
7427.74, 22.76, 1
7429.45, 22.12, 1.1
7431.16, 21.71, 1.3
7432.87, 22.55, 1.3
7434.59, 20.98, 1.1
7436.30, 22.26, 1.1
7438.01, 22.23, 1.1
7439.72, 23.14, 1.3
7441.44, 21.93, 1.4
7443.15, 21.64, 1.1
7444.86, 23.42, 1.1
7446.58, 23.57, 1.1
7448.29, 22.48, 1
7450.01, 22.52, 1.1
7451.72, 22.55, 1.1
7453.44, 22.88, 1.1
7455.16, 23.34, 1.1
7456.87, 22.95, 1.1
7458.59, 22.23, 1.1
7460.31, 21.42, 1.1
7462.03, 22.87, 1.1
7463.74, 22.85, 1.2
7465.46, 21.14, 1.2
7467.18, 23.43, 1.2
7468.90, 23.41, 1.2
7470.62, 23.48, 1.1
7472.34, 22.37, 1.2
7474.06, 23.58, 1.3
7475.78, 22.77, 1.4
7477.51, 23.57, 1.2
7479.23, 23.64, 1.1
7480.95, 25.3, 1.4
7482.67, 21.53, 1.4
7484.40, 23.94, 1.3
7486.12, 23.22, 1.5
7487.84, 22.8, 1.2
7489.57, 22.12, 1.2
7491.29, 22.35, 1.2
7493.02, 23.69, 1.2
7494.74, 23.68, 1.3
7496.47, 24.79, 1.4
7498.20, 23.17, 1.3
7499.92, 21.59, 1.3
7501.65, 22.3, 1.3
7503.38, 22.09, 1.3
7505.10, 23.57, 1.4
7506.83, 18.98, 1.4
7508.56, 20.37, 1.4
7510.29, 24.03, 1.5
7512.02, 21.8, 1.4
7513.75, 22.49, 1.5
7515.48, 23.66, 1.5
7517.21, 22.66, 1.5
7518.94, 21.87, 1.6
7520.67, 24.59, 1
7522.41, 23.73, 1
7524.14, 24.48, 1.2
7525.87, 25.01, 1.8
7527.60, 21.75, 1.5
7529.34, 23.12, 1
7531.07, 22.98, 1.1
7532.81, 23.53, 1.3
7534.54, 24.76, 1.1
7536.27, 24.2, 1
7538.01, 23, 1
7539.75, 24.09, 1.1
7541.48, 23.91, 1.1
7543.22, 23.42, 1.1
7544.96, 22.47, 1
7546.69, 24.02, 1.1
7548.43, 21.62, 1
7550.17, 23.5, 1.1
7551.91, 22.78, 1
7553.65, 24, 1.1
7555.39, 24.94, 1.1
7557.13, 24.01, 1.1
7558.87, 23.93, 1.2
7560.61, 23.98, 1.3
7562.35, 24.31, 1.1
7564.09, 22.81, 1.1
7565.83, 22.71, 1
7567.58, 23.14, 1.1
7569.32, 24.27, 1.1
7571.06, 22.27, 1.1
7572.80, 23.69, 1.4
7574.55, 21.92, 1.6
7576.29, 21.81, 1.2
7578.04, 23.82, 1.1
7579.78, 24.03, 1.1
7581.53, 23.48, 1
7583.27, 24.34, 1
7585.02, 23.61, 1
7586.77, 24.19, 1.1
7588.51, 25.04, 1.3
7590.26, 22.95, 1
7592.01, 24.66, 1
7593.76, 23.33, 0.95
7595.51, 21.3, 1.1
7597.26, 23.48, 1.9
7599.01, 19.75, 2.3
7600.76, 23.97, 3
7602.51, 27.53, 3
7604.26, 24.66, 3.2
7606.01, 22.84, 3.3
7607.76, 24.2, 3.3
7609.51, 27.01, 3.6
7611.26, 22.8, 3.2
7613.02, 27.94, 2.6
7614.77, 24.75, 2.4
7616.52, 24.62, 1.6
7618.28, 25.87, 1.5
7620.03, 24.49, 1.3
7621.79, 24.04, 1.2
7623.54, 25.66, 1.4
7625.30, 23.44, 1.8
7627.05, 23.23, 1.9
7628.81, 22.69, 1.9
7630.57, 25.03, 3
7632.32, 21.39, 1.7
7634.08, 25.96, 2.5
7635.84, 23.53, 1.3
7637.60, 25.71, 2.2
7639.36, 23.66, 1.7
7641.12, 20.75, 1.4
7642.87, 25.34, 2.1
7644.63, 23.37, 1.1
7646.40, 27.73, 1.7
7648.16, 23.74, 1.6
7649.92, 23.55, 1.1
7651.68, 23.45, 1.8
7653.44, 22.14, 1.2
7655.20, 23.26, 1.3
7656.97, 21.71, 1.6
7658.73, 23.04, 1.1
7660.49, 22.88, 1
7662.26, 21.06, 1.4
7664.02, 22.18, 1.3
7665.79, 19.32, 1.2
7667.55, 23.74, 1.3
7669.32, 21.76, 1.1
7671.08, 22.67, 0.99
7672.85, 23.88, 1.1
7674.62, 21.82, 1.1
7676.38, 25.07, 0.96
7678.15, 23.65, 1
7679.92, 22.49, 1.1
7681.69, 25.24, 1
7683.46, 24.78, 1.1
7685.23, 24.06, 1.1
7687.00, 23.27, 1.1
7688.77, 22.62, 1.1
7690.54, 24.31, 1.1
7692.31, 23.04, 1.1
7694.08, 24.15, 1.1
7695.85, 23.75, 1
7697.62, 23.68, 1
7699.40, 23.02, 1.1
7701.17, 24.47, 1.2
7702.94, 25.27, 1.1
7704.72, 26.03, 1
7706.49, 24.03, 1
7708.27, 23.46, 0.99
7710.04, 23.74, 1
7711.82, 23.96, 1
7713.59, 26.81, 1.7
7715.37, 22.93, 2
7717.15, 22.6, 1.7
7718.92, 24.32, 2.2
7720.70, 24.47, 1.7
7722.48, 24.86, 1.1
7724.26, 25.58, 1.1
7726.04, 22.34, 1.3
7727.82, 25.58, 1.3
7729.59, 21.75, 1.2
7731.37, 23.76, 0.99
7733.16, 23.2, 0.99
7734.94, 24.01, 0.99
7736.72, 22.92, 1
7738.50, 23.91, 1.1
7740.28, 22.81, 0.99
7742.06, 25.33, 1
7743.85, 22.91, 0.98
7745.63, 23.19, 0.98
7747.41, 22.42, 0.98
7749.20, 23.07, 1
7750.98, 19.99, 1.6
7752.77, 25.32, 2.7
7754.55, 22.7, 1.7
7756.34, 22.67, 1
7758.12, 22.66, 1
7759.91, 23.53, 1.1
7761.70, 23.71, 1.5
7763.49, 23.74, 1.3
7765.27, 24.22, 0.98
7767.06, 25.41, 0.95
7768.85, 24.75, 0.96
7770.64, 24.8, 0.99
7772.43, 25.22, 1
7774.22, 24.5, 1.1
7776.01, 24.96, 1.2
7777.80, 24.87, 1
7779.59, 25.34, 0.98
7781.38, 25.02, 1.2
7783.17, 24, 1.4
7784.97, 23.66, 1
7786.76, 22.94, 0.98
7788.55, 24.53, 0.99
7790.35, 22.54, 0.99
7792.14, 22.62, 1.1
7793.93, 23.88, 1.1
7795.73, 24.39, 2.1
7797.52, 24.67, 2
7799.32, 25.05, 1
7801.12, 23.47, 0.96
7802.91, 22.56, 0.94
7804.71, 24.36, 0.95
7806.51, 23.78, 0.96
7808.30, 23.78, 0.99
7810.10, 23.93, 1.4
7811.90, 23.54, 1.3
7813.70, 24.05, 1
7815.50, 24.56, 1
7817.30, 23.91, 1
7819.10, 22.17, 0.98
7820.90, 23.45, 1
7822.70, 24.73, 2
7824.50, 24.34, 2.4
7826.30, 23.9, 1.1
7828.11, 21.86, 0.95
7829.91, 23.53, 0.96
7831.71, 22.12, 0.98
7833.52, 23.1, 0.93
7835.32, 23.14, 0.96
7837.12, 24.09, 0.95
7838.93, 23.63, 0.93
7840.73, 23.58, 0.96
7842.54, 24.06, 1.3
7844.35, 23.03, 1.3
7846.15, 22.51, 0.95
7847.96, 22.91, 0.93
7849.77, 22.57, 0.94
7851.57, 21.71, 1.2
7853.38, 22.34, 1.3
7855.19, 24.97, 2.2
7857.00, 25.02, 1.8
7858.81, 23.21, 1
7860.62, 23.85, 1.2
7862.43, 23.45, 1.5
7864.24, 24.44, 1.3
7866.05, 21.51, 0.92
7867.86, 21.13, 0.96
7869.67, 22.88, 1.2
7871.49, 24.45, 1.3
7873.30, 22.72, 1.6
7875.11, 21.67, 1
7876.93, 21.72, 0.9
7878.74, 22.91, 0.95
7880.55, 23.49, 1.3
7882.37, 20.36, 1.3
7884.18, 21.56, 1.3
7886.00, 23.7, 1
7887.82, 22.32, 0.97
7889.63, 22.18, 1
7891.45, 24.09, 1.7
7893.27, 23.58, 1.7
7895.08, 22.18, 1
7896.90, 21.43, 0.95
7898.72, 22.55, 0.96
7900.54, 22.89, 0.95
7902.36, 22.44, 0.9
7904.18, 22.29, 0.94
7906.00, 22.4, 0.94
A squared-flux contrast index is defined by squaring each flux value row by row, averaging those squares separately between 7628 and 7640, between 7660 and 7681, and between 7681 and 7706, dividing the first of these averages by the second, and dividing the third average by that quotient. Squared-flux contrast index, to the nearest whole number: 514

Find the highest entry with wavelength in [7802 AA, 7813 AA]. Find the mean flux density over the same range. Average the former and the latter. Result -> 24.0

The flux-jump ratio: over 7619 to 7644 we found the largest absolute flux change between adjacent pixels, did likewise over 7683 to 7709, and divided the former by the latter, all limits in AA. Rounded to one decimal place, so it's 2.3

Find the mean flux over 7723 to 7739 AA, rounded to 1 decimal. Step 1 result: 23.7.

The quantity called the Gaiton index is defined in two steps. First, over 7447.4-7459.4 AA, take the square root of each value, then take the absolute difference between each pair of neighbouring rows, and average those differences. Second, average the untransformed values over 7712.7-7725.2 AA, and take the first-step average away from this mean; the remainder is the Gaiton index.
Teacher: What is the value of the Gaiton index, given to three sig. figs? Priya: 24.5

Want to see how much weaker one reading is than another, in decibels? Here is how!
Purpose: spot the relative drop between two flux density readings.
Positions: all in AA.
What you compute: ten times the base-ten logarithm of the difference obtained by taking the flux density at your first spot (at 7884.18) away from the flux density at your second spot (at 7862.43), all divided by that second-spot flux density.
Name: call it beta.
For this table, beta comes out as -10.9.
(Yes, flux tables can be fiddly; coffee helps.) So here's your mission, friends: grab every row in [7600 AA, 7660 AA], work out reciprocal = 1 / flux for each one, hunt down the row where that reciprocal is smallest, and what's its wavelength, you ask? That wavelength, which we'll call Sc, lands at 7613.02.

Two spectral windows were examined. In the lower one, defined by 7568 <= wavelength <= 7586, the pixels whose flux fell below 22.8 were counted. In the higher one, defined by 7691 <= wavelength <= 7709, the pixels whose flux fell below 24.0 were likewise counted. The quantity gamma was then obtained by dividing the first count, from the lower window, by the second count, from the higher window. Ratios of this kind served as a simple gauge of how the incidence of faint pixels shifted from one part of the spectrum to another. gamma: 0.60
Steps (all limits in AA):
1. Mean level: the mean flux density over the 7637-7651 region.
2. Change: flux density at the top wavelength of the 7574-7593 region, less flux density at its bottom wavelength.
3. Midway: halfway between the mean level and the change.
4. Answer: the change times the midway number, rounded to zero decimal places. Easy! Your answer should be 37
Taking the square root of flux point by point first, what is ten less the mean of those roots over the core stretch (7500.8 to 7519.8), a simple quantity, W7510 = 5.29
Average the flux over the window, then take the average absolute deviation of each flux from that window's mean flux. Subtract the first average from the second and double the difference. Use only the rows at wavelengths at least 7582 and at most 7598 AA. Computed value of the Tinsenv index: -45.7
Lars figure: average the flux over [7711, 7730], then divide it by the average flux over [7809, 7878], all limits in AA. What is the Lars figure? 1.04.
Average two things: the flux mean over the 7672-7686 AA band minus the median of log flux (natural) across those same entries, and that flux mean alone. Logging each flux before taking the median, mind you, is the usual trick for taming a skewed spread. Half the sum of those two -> 22.3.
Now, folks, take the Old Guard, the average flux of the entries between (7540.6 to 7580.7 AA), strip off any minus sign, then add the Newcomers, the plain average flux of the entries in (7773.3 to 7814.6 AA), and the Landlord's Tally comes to 47.38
